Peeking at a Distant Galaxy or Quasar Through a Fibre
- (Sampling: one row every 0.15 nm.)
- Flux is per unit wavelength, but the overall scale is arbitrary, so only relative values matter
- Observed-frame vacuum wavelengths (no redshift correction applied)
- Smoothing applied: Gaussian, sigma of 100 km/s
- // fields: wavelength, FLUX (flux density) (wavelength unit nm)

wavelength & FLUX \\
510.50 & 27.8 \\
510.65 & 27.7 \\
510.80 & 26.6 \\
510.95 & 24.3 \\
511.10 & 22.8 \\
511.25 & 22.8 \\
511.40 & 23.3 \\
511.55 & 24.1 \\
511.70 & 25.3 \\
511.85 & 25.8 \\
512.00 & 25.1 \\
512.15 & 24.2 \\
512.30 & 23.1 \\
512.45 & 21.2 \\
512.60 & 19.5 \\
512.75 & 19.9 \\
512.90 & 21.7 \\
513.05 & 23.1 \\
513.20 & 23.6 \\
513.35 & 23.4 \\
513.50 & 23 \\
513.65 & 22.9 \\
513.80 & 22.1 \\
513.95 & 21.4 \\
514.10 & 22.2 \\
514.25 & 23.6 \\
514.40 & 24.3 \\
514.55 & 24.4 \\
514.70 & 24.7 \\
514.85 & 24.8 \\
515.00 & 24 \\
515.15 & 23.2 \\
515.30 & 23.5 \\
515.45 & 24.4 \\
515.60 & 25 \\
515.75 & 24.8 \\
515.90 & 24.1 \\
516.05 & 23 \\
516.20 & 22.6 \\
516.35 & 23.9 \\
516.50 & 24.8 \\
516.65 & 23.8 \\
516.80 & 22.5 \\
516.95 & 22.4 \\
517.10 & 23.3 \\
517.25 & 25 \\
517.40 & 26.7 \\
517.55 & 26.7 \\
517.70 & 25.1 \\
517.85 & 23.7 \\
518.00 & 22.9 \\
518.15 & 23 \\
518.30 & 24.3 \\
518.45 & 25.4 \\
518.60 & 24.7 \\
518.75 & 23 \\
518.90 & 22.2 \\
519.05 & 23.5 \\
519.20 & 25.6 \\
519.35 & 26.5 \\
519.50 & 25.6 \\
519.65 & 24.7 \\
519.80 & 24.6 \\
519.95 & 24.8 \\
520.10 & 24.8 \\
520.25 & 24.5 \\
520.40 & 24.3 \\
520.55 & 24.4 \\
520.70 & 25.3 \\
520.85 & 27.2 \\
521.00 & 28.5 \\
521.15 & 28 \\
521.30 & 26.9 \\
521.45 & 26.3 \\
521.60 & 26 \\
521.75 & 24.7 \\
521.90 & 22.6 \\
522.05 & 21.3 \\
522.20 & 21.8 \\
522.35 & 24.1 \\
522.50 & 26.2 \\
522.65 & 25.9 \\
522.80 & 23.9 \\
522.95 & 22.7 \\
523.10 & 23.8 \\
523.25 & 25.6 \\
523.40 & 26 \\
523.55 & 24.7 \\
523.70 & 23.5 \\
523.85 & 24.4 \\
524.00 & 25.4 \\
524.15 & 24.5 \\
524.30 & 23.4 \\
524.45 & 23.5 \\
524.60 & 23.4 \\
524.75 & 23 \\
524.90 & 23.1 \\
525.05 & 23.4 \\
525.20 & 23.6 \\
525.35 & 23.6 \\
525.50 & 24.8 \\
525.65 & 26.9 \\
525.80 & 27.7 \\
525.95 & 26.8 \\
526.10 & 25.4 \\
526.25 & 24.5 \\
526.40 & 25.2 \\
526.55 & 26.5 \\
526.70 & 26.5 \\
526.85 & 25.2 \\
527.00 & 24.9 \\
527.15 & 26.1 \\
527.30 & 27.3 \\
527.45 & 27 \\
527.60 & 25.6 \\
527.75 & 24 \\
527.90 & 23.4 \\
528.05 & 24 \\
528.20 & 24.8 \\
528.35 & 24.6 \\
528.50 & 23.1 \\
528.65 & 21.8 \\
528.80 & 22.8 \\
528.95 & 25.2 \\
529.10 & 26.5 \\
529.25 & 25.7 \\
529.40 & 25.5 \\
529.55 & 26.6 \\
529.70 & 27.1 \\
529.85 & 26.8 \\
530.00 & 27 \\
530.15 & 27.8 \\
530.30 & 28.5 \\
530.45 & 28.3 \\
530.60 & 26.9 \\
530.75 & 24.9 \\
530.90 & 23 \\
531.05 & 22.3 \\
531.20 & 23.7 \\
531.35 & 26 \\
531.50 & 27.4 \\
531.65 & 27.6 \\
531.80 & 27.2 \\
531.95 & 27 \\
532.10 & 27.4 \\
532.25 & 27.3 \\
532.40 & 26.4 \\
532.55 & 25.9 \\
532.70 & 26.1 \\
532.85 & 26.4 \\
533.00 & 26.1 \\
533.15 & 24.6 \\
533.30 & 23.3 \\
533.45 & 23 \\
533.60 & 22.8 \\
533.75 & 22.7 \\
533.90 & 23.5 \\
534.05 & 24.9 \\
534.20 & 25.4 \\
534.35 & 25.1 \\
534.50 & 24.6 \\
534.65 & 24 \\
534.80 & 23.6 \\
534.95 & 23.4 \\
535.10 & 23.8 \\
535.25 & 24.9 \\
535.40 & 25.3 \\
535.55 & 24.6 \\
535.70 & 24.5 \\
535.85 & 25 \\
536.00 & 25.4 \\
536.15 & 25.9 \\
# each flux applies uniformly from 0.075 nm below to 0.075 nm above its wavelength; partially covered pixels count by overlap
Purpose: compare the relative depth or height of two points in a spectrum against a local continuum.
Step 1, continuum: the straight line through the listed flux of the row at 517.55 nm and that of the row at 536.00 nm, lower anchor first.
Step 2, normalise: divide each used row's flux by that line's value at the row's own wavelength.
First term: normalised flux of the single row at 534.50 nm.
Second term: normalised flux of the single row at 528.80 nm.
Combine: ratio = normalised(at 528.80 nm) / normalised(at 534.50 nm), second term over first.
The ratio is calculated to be 0.91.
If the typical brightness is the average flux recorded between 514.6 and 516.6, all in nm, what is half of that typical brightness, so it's 12.03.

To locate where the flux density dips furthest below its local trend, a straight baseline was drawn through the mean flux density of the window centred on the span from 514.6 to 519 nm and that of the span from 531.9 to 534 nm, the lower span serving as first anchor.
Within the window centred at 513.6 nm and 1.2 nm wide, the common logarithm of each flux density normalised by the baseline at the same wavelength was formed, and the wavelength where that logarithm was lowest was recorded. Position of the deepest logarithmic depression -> 513.95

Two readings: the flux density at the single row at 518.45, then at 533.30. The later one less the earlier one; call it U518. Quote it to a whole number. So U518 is -2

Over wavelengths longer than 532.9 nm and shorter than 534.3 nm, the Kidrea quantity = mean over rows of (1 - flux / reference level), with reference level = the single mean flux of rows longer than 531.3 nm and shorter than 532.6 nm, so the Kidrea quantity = 0.11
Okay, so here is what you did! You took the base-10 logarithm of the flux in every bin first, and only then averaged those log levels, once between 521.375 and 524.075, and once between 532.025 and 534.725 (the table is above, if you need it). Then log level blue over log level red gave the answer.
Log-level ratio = 0.99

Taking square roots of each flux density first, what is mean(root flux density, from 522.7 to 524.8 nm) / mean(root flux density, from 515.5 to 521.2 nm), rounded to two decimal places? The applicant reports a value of 0.99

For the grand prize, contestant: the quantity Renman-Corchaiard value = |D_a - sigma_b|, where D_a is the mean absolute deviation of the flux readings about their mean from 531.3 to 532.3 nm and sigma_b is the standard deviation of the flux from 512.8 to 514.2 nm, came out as 0.4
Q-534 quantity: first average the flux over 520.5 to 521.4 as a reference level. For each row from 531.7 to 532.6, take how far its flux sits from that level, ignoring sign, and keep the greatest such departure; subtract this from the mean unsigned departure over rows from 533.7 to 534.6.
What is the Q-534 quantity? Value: 1.5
